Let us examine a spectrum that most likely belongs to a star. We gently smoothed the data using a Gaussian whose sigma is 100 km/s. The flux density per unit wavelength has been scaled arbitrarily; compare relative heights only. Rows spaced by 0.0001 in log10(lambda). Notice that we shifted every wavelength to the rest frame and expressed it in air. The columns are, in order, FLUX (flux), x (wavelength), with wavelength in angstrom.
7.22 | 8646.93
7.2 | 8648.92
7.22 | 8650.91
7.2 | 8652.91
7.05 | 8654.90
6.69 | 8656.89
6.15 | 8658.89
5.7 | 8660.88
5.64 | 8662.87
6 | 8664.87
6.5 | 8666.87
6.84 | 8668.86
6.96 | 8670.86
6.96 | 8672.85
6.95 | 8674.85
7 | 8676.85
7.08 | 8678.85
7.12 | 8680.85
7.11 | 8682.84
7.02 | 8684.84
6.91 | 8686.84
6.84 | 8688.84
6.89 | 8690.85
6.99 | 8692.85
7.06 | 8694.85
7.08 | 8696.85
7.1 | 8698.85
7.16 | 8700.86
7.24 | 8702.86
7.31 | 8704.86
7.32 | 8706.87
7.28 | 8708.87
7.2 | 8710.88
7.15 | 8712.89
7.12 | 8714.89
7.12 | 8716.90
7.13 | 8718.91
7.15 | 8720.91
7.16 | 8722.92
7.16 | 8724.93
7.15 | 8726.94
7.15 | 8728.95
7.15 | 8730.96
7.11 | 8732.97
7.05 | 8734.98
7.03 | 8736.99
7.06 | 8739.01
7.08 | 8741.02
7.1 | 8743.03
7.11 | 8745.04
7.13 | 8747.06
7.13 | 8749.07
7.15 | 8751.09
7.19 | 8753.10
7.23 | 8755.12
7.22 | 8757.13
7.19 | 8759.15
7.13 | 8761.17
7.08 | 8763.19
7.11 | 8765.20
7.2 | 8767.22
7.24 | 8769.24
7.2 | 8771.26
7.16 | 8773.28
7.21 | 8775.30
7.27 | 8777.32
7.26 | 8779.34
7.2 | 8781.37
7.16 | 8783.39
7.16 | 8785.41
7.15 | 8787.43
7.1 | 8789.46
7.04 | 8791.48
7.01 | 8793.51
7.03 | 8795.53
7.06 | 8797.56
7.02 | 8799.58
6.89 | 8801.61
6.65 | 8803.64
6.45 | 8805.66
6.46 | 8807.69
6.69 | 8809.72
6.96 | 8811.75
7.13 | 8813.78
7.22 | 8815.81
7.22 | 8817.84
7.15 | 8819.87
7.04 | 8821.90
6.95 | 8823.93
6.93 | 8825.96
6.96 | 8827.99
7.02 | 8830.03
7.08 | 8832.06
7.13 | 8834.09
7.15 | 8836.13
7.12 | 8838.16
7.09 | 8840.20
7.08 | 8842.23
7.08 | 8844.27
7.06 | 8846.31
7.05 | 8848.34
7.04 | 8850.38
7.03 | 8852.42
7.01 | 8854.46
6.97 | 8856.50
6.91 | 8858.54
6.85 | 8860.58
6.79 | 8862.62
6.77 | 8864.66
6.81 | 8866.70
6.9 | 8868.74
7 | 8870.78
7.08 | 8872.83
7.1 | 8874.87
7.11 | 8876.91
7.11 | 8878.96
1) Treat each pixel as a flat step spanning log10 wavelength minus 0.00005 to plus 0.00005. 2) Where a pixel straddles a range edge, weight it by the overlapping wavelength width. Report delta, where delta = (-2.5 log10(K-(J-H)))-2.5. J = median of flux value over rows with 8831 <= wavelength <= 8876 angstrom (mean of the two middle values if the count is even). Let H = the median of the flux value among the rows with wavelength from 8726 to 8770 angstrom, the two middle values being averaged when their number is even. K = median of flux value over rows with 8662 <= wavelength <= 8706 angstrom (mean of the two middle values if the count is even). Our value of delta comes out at -4.63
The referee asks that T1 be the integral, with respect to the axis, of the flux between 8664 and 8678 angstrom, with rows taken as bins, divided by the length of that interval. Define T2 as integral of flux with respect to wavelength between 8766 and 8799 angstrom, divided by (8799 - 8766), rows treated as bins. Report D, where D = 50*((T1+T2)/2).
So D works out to 348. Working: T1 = 6.8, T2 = 7.15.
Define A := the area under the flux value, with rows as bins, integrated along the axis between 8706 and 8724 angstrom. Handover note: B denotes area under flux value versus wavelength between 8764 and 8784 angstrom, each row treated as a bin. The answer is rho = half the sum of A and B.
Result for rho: 137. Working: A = 129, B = 144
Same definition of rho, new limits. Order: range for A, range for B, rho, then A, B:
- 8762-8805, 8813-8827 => 202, 305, 99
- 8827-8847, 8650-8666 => 122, 142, 103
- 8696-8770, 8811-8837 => 357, 529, 184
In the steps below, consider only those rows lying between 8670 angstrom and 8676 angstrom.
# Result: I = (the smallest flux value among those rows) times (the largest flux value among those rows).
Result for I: 48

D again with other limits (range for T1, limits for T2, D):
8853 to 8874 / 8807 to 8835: 348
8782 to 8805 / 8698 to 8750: 354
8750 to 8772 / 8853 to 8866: 352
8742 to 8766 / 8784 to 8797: 356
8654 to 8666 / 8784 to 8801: 332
